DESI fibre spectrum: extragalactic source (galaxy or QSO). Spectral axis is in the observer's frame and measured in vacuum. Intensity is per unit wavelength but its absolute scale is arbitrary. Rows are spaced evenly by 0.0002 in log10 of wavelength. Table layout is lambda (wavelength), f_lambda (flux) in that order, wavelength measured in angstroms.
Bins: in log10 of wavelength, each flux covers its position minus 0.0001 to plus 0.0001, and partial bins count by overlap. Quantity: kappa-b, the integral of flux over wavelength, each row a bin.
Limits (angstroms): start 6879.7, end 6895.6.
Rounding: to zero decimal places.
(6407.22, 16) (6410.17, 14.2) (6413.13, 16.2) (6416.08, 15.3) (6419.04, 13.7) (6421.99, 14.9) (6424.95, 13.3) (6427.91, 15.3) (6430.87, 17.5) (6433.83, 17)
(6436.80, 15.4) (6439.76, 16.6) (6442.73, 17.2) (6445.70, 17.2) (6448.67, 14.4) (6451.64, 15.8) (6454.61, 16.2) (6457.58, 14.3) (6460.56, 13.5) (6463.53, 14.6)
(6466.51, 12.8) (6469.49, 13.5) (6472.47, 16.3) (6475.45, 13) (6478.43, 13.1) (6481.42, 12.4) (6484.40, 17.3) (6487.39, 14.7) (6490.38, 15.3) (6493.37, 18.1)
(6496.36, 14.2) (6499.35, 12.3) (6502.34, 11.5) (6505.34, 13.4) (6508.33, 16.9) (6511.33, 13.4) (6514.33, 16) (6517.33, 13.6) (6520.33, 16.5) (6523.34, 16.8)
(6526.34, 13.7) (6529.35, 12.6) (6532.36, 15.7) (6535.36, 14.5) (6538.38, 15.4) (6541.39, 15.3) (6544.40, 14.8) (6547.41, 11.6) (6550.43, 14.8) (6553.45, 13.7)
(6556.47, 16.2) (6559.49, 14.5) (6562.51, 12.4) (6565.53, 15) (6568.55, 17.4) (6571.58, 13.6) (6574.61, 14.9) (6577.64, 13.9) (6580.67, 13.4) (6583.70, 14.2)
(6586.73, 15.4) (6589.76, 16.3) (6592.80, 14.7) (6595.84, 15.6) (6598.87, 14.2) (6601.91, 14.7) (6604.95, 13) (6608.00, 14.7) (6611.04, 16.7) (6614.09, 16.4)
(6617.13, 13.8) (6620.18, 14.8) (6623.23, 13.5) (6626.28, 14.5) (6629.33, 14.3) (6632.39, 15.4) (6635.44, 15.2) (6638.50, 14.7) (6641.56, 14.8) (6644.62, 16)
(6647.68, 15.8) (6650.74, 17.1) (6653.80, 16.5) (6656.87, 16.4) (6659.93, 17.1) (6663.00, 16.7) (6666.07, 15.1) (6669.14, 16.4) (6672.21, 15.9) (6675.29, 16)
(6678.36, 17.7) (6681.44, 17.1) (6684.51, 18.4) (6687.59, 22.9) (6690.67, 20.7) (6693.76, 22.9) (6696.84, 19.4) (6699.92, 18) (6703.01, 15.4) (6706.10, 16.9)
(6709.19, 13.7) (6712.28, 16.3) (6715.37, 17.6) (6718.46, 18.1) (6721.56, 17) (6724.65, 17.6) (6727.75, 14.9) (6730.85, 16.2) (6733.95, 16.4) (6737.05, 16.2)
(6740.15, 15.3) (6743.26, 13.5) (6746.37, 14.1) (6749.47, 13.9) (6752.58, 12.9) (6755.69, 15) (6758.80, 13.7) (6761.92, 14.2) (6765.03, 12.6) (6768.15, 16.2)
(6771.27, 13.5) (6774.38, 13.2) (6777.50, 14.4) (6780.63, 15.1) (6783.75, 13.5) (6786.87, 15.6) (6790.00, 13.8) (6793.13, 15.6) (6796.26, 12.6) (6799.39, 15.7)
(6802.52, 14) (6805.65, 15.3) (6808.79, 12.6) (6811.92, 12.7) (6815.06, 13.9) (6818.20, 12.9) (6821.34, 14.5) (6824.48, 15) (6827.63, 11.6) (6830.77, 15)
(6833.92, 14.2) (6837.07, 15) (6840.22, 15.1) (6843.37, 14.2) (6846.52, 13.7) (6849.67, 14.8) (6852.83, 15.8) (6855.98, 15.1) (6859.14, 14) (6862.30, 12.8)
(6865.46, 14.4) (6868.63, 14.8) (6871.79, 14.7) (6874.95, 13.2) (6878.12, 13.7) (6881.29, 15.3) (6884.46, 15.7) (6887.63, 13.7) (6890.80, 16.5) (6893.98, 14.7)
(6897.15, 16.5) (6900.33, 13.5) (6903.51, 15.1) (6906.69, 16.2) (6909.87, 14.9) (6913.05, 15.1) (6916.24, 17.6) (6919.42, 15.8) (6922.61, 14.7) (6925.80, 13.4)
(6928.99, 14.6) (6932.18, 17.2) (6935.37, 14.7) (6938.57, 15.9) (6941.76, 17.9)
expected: 241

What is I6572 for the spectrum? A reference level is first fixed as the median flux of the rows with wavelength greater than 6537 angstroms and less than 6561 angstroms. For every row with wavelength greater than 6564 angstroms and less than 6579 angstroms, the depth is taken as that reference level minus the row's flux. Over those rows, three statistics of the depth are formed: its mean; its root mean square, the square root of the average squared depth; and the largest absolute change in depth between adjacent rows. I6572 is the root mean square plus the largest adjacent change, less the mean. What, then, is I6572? 5.3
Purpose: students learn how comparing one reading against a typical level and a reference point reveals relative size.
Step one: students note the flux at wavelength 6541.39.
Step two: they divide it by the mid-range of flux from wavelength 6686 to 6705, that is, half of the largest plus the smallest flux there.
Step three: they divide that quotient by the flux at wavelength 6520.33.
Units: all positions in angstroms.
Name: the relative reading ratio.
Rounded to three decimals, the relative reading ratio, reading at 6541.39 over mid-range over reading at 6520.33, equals 0.048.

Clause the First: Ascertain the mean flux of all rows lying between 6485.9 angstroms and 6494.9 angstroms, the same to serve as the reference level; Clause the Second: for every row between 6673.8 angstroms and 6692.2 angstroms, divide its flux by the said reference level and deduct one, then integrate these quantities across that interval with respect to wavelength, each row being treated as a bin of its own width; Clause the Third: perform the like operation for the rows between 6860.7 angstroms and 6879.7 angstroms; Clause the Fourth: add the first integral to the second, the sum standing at 1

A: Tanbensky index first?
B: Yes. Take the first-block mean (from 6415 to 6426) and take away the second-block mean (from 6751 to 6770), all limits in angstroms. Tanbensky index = 0.2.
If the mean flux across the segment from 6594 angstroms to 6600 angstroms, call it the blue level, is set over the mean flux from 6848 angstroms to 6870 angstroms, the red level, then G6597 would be 1.03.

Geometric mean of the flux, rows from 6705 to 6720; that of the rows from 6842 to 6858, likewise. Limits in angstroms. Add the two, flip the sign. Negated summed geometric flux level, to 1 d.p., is -31.1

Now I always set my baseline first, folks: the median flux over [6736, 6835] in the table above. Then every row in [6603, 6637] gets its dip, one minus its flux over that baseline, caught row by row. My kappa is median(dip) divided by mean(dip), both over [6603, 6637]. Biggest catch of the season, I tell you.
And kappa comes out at 0.9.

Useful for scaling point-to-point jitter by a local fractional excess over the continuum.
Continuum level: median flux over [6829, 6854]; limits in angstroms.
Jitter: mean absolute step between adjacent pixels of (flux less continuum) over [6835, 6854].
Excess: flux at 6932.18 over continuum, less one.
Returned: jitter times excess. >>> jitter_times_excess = 0.11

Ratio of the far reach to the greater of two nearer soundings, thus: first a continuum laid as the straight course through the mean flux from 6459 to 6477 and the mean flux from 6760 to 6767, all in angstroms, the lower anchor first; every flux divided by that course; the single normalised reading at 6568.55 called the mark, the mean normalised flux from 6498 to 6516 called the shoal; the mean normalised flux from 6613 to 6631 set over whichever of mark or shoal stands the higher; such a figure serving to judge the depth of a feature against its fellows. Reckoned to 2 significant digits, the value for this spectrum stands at 0.84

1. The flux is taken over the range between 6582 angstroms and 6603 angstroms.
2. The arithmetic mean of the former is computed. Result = 15.0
